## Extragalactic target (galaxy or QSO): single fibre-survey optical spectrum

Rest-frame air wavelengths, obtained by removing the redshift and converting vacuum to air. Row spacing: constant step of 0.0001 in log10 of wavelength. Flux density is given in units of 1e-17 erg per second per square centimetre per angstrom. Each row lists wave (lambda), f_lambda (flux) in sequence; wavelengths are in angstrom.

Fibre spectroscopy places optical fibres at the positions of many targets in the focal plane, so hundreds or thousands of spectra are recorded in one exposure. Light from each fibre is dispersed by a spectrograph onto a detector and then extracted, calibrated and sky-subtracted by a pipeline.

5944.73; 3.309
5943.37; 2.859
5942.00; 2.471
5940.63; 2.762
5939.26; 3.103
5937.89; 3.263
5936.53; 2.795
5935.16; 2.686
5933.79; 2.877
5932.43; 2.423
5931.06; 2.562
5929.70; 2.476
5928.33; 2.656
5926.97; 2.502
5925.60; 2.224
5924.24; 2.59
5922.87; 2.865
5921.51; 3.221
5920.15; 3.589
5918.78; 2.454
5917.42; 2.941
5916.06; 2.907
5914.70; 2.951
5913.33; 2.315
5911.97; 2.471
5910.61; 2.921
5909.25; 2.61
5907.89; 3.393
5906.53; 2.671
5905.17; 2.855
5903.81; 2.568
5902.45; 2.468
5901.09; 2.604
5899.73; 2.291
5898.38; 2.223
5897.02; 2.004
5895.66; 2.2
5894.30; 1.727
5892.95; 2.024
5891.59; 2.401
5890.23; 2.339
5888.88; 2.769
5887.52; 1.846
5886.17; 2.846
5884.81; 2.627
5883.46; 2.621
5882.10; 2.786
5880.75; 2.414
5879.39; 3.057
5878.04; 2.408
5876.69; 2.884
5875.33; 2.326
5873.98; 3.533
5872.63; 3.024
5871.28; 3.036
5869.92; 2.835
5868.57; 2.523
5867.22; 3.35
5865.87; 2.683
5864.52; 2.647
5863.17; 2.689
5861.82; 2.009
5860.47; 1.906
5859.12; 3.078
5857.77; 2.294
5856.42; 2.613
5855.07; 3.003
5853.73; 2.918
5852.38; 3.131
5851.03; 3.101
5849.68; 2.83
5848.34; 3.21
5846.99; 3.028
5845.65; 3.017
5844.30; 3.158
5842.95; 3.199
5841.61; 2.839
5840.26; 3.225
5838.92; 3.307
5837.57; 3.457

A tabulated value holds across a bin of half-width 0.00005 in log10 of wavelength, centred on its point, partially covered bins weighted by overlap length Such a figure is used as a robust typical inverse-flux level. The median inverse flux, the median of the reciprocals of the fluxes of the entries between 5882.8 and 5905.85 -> 0.42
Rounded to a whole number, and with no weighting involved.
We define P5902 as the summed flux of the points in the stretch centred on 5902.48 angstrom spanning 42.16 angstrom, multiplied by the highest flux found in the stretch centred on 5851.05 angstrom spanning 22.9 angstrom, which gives 260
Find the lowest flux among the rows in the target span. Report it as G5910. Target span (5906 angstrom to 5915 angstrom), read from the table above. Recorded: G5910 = 2.315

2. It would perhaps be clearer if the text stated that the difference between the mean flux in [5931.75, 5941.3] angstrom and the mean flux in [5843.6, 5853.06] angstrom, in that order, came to -0.2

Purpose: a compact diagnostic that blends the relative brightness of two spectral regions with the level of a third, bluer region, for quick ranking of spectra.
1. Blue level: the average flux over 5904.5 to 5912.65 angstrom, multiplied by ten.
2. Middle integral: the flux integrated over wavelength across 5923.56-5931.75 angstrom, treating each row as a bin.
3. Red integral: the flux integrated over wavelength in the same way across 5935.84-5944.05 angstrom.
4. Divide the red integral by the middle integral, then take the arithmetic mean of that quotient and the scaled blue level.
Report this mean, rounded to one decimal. 14.7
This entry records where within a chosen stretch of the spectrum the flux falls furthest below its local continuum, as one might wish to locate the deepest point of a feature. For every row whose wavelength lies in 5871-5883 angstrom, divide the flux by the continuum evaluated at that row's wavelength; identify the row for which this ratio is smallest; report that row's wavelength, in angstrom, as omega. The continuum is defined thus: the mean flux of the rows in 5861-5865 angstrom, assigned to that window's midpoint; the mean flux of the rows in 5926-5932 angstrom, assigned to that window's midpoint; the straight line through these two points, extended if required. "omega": 5875.33 angstrom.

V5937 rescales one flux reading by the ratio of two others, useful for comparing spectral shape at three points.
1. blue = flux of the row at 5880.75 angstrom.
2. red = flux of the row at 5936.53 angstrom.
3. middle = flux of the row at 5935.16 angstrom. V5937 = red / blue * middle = 3.1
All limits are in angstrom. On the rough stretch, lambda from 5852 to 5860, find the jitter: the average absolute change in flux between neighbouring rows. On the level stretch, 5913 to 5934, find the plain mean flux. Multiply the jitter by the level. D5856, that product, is 0.98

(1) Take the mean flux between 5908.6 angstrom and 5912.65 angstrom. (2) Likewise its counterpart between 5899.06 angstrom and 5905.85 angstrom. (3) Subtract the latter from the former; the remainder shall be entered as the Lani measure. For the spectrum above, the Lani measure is 0.11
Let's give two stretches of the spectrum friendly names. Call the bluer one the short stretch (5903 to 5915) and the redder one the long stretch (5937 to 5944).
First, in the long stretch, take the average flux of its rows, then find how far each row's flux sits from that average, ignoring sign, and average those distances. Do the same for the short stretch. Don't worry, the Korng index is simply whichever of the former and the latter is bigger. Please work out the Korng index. 0.25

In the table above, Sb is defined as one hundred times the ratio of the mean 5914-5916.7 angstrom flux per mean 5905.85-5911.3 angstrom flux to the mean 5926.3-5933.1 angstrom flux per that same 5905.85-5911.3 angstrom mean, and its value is 116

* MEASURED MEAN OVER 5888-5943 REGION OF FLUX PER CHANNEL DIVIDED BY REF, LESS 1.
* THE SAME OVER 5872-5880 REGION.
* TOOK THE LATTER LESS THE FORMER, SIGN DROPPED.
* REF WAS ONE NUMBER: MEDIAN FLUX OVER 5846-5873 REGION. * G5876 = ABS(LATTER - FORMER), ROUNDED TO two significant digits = 0.084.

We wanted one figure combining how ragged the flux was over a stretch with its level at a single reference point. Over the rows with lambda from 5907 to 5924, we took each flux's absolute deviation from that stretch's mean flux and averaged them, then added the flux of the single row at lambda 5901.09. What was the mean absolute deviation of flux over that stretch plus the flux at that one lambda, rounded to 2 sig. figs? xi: 2.9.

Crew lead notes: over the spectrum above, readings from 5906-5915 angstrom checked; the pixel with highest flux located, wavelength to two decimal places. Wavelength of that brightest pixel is 5907.89 angstrom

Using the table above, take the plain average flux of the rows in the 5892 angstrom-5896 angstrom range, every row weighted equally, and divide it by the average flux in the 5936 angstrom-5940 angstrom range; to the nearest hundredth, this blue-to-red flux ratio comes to 0.65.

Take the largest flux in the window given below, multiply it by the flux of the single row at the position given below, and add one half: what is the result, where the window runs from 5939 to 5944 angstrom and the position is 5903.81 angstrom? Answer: 8.5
